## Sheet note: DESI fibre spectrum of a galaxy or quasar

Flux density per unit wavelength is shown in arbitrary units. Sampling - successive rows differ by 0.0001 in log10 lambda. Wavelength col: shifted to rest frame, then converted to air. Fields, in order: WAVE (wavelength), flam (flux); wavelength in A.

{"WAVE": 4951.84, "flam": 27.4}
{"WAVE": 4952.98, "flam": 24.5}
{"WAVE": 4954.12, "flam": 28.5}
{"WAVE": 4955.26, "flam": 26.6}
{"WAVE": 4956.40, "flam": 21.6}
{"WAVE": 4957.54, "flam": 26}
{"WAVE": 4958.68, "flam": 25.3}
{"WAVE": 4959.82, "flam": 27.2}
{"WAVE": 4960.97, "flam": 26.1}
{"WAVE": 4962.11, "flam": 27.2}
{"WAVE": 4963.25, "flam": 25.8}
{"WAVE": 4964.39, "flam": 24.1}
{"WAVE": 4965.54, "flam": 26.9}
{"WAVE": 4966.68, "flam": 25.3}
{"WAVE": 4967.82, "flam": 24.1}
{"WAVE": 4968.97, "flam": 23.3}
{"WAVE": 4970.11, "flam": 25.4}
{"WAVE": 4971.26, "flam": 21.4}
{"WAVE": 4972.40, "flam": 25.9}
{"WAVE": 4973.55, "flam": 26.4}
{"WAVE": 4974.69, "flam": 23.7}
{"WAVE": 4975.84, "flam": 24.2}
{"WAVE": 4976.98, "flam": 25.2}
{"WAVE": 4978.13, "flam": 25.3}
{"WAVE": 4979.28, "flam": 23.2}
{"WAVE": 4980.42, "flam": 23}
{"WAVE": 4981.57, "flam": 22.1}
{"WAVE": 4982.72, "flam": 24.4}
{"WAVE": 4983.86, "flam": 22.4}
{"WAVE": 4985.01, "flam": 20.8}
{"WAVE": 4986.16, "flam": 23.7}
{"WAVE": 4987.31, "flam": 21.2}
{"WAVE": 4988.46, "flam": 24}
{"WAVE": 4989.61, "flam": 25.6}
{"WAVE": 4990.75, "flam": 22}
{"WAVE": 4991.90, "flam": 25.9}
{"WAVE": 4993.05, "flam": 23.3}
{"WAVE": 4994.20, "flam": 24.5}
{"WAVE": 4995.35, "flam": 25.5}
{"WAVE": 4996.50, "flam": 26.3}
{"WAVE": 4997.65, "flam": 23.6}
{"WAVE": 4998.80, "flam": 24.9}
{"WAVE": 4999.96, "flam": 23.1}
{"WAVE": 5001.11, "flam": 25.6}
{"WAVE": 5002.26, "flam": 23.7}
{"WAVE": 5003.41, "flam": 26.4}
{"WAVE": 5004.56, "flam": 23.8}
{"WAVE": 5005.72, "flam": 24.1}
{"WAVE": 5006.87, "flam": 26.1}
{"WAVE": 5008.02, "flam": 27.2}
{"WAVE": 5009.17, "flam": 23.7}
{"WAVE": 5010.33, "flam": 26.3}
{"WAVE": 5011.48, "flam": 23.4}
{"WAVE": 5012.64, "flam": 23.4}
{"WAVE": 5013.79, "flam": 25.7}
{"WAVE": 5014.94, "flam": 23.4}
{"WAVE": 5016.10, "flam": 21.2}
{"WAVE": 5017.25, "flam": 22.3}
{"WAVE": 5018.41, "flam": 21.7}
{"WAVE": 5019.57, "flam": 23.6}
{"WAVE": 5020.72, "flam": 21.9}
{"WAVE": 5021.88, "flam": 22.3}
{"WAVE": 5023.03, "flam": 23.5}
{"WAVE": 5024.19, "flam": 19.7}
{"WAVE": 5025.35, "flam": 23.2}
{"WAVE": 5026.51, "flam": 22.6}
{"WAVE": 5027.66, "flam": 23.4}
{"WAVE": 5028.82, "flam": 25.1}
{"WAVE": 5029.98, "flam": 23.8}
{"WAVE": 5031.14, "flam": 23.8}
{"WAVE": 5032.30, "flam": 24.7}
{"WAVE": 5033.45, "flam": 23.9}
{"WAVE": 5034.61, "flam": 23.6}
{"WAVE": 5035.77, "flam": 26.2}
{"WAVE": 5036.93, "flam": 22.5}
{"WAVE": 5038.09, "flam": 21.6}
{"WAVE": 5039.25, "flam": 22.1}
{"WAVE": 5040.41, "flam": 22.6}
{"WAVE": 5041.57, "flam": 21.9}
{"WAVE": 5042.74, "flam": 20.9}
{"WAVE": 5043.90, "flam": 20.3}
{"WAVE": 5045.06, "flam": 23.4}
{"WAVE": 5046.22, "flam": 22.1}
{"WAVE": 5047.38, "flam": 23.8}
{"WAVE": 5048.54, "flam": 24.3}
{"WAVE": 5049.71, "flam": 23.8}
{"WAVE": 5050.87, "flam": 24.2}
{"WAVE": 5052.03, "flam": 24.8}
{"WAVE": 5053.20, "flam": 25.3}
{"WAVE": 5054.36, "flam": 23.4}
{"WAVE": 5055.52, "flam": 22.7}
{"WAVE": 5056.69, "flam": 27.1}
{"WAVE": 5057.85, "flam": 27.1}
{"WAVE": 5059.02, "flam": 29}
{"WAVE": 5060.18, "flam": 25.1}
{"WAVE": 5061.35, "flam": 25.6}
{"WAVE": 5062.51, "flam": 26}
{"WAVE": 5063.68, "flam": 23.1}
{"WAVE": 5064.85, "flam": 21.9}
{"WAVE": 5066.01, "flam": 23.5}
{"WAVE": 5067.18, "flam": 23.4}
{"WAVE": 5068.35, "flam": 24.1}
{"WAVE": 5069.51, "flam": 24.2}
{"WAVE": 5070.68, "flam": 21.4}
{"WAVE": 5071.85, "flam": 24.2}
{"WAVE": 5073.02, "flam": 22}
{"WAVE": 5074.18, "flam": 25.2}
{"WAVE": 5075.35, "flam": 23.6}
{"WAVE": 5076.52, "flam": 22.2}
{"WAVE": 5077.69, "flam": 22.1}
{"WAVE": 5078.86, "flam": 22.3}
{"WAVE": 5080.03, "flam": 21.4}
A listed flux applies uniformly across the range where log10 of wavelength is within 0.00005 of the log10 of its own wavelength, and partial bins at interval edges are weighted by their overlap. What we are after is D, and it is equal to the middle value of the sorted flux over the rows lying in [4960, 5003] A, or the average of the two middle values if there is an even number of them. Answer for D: 24.2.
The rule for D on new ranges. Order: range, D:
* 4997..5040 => 23.6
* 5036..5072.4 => 23.5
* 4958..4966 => 26.1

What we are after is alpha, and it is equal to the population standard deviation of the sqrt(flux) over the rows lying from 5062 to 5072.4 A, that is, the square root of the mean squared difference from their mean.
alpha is 0.13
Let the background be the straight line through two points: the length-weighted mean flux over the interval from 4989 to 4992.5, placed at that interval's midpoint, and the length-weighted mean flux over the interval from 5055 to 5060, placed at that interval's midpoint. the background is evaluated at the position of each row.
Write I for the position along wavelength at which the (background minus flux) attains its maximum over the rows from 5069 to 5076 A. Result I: 5070.68 A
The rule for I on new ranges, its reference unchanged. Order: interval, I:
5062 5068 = 5064.85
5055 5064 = 5055.52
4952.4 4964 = 4956.40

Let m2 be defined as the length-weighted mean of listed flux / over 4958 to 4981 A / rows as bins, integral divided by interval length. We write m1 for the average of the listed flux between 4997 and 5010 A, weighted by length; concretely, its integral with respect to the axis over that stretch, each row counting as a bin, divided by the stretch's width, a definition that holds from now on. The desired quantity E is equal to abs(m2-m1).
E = 0.2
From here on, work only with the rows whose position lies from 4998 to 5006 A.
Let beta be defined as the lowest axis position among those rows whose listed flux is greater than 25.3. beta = 5001.11 A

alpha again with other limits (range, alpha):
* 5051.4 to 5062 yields 0.18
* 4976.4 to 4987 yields 0.15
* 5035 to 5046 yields 0.17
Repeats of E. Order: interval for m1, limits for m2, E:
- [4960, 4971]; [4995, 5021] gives 1.1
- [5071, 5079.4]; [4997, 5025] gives 0.7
